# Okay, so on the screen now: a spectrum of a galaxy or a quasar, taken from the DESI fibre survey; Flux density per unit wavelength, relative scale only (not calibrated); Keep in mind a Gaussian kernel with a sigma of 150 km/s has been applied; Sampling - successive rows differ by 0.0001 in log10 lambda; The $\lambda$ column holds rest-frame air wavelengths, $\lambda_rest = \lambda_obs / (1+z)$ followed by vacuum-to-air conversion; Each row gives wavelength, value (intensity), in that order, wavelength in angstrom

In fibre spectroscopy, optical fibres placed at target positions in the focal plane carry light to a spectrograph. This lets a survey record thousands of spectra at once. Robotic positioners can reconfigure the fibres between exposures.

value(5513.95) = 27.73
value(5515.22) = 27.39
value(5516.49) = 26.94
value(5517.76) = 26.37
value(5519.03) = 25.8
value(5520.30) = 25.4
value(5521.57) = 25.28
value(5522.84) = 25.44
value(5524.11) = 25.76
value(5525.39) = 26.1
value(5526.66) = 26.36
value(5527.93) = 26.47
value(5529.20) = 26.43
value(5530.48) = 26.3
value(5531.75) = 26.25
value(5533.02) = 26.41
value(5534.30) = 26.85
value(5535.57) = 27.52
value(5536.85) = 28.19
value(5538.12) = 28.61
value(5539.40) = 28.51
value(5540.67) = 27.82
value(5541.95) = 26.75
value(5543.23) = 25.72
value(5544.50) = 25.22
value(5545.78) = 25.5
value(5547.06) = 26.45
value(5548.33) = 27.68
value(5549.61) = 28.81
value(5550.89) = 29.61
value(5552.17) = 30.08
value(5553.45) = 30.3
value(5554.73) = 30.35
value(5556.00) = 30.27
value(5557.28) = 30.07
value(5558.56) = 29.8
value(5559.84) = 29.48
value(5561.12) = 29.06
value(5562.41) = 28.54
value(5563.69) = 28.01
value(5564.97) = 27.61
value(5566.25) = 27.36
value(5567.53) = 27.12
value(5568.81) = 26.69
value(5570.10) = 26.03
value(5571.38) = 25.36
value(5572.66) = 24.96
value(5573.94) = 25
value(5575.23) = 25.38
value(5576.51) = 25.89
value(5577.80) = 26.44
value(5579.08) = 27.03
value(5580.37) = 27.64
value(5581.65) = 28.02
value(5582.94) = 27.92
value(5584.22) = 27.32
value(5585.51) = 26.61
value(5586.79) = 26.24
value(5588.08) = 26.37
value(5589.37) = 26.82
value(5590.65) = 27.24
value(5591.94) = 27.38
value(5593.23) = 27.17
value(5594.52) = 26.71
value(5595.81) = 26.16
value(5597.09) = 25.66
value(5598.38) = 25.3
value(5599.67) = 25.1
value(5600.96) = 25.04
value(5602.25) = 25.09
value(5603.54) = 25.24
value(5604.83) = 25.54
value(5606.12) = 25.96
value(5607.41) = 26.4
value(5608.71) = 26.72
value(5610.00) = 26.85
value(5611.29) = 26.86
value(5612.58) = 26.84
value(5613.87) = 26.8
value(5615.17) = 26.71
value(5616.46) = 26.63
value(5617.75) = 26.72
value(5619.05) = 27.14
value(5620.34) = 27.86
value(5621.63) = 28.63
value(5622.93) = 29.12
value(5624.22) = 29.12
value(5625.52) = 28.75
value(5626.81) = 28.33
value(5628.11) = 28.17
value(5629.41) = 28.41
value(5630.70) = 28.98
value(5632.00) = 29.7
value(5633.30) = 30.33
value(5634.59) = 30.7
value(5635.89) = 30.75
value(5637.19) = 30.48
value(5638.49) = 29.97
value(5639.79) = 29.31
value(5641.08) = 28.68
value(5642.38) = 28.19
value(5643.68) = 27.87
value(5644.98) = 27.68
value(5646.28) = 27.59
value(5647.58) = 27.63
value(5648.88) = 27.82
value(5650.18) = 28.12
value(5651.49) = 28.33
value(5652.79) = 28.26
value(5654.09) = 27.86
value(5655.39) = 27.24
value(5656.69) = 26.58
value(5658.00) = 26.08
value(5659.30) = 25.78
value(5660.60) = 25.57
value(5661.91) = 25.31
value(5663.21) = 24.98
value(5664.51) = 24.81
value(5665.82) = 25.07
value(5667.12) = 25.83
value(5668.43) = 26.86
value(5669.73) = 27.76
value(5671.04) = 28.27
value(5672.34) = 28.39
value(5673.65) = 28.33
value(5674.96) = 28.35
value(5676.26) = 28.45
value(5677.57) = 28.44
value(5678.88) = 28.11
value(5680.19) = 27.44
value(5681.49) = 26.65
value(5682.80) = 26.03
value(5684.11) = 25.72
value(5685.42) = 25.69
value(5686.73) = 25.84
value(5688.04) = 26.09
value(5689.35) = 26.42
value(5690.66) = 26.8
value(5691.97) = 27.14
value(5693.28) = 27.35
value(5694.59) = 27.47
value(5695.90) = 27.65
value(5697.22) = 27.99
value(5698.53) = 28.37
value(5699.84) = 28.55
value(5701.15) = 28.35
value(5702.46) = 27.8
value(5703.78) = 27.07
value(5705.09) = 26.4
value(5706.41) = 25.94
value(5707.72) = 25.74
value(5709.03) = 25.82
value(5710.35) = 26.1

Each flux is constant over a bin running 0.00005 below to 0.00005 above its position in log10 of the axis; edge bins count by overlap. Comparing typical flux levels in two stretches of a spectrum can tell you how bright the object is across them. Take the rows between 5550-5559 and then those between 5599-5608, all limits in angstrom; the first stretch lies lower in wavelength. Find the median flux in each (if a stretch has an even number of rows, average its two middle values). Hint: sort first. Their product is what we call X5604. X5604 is 759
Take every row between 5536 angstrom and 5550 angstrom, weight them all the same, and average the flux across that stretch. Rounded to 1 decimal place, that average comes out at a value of 27.2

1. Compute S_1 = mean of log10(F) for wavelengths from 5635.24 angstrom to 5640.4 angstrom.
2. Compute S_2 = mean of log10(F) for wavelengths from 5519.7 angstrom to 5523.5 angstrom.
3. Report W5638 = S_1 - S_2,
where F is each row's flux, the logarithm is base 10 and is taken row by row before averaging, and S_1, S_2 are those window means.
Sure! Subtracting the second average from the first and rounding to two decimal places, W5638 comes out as 0.07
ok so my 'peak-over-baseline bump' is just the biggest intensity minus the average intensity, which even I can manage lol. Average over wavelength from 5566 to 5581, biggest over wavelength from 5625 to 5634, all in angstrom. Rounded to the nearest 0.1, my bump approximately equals 4.1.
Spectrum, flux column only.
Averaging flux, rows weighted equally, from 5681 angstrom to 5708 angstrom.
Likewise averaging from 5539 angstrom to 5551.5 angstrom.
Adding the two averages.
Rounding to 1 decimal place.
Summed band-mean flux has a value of 54.1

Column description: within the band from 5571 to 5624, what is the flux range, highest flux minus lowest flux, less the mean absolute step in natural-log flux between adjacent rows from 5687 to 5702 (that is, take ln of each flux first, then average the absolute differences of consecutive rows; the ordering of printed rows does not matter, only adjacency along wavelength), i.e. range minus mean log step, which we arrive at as 4.2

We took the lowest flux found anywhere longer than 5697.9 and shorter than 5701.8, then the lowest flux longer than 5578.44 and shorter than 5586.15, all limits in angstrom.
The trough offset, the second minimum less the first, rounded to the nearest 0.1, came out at -1.7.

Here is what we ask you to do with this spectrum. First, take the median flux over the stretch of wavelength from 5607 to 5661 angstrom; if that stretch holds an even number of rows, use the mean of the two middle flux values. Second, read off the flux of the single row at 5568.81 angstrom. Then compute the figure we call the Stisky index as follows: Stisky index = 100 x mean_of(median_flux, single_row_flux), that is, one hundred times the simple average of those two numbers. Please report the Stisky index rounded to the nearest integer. 2728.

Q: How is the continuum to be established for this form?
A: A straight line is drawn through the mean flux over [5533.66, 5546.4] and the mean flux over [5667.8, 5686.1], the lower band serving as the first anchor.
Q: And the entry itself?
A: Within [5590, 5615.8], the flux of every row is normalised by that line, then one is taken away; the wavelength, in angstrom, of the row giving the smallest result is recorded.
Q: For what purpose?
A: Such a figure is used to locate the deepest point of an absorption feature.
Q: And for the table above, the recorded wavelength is 5600.96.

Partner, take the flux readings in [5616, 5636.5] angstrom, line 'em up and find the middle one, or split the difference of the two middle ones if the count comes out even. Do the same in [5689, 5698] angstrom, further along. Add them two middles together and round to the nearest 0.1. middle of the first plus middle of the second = 56.0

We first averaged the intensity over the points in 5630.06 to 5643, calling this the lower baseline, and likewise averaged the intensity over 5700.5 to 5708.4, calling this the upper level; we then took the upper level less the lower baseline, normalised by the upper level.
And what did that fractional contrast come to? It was -0.11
